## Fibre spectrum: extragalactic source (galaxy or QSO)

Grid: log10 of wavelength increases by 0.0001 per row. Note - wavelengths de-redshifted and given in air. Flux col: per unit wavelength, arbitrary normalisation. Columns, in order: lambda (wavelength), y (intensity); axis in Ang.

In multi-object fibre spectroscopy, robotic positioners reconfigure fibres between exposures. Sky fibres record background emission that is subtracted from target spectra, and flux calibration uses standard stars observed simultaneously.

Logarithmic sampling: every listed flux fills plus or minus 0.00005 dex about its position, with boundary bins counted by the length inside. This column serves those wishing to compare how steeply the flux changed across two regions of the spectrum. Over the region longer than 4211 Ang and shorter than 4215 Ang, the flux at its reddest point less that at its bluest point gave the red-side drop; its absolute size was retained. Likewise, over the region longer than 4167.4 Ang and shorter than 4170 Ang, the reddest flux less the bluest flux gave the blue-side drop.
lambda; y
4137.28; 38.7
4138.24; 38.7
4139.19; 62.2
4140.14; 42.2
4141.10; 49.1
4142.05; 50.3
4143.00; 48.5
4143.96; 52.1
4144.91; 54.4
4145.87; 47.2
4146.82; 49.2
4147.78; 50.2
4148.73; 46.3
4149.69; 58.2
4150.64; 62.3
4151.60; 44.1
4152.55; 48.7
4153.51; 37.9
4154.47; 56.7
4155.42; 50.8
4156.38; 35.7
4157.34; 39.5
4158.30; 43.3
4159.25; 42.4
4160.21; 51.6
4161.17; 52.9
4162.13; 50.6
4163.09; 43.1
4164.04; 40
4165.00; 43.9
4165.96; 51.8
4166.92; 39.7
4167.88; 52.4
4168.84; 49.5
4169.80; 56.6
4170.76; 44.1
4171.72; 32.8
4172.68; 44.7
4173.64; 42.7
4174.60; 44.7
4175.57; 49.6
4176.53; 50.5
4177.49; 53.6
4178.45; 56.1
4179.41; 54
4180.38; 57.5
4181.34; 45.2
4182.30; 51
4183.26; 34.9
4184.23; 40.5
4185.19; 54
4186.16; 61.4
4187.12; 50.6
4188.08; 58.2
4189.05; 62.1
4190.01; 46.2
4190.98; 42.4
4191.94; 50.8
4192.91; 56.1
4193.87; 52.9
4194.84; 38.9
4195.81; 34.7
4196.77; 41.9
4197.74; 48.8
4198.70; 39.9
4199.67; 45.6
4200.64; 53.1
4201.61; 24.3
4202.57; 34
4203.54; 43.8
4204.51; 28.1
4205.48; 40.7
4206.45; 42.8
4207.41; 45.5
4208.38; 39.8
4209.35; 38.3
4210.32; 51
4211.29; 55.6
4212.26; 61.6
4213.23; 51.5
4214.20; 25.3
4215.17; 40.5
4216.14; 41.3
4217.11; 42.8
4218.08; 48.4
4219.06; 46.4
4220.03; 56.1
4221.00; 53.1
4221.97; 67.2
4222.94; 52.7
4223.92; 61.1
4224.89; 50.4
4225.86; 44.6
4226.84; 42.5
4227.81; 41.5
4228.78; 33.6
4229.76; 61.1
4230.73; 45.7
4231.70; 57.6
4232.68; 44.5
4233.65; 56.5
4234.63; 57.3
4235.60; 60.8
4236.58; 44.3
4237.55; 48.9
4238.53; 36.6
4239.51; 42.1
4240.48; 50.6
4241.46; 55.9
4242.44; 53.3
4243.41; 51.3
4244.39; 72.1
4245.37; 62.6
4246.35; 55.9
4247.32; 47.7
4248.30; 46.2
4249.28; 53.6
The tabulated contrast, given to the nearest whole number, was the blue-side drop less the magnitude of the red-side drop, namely -26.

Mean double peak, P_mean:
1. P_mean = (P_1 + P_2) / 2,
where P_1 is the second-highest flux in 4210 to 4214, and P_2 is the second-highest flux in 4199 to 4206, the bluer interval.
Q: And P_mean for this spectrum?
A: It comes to 50.6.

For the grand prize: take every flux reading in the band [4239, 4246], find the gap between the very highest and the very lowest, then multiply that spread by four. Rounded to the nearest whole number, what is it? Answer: 120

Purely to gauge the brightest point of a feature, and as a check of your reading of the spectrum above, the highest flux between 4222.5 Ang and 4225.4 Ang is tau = 61.1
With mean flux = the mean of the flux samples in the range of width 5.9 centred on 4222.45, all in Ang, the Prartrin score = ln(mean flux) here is 4.04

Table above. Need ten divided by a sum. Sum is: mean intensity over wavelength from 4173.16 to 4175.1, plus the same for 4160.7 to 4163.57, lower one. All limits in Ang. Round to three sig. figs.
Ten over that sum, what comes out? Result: 0.108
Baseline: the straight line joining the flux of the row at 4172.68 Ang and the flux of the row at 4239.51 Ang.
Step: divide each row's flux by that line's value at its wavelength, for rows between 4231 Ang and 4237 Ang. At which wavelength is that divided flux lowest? 4236.58 Ang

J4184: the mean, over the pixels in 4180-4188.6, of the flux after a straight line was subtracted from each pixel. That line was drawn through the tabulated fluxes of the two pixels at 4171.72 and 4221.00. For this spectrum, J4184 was 12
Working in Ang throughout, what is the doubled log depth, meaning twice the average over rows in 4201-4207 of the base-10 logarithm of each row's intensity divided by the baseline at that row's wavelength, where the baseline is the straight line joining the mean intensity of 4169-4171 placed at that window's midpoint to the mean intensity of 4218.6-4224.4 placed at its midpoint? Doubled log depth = -0.38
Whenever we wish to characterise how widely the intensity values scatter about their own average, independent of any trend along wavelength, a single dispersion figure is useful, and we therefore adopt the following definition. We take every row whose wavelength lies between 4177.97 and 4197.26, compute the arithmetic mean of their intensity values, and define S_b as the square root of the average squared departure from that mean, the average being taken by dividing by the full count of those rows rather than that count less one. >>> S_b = 8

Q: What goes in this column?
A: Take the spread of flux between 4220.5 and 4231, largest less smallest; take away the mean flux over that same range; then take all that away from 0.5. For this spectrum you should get 17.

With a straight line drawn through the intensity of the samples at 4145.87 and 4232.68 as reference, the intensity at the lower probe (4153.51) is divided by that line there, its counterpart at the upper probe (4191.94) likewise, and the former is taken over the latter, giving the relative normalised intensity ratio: 0.73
